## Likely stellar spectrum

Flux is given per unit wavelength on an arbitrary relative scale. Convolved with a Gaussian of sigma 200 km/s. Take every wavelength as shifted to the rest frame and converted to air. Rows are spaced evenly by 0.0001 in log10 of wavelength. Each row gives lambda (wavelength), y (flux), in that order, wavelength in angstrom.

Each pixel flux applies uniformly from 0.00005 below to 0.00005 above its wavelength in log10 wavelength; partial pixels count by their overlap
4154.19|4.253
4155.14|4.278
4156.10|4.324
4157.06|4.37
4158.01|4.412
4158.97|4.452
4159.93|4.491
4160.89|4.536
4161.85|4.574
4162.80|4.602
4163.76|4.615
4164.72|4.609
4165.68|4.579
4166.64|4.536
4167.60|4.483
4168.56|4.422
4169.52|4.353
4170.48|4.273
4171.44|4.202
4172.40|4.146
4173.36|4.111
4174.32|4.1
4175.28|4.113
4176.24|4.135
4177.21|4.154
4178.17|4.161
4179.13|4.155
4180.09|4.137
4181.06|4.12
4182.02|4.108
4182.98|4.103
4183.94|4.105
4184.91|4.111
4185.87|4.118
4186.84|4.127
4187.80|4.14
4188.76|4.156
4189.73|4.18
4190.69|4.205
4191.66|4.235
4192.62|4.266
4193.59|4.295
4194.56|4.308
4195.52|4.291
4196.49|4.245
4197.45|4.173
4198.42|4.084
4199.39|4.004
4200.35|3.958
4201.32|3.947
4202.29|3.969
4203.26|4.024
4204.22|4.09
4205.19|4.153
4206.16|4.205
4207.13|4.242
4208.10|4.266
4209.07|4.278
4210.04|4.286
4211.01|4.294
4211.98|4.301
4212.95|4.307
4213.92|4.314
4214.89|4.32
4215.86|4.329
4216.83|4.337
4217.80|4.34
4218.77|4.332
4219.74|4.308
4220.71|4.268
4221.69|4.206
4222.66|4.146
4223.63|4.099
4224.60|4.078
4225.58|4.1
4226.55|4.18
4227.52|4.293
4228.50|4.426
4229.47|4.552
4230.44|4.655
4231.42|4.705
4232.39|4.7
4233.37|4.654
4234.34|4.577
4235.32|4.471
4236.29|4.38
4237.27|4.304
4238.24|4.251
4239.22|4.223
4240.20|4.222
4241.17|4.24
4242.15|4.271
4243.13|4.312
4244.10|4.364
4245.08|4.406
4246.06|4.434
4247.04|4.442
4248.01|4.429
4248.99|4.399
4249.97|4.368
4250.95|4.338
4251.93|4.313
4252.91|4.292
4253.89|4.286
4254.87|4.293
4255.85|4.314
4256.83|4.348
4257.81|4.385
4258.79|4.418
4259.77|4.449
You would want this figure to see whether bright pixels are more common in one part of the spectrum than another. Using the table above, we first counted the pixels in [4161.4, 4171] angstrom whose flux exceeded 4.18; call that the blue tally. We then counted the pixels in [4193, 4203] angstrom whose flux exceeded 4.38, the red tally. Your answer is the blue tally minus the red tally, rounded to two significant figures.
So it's 10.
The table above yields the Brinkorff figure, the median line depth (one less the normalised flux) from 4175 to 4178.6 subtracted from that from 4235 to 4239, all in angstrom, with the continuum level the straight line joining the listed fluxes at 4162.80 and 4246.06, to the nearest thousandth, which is -0.069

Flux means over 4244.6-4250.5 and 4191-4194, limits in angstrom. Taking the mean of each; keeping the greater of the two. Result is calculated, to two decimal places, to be 4.41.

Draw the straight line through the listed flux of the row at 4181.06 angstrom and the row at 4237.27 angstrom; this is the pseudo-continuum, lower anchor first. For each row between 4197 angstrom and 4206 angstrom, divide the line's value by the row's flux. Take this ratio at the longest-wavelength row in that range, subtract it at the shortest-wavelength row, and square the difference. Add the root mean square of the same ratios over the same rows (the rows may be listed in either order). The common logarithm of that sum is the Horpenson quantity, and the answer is 0.015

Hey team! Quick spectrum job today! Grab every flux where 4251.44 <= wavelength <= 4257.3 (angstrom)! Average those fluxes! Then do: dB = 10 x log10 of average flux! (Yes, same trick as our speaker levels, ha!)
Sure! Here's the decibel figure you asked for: 6.34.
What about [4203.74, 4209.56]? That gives 6.24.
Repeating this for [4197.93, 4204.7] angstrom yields 6.03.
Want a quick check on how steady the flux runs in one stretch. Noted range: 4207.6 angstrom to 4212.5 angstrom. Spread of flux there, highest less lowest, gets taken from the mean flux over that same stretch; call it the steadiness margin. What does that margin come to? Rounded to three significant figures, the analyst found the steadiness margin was 4.25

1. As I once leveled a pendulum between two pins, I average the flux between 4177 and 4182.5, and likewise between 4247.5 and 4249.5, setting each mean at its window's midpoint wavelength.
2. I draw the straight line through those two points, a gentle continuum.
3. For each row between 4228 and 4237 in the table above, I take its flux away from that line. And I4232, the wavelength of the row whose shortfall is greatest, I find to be 4236.29 angstrom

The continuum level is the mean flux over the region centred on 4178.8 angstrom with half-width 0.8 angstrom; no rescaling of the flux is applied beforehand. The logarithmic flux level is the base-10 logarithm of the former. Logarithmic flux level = 0.619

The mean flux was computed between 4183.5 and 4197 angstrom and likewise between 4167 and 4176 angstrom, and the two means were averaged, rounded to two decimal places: 4.22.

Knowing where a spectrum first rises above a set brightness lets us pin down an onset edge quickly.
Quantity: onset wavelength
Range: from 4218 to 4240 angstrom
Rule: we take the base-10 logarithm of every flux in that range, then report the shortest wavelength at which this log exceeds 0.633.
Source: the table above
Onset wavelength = 4218.77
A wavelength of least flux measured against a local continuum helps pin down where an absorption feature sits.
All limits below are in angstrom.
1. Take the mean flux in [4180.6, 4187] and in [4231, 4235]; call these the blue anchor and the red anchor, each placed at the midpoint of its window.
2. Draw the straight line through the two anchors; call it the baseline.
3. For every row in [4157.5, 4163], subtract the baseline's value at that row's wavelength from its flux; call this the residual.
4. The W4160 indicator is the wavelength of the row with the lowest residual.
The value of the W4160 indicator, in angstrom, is 4158.01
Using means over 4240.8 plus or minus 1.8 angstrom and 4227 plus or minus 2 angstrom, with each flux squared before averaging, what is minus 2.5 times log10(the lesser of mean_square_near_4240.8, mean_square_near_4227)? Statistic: -3.14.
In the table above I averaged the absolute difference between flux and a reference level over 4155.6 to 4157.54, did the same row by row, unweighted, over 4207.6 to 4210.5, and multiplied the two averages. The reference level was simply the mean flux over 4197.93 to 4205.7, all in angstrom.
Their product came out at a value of 0.079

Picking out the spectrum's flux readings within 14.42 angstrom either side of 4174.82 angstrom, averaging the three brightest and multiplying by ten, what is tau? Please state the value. 46.1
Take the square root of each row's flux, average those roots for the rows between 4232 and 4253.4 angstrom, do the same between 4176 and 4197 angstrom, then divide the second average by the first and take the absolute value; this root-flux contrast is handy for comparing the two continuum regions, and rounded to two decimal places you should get 0.98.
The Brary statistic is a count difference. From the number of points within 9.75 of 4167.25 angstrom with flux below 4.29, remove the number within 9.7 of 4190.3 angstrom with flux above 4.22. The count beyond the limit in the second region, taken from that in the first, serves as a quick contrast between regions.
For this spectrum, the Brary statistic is 1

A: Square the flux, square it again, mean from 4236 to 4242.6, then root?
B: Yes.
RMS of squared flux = 18.2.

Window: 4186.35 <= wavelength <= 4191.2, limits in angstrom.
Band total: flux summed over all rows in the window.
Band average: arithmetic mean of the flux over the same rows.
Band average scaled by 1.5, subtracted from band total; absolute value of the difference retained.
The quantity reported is 14.57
